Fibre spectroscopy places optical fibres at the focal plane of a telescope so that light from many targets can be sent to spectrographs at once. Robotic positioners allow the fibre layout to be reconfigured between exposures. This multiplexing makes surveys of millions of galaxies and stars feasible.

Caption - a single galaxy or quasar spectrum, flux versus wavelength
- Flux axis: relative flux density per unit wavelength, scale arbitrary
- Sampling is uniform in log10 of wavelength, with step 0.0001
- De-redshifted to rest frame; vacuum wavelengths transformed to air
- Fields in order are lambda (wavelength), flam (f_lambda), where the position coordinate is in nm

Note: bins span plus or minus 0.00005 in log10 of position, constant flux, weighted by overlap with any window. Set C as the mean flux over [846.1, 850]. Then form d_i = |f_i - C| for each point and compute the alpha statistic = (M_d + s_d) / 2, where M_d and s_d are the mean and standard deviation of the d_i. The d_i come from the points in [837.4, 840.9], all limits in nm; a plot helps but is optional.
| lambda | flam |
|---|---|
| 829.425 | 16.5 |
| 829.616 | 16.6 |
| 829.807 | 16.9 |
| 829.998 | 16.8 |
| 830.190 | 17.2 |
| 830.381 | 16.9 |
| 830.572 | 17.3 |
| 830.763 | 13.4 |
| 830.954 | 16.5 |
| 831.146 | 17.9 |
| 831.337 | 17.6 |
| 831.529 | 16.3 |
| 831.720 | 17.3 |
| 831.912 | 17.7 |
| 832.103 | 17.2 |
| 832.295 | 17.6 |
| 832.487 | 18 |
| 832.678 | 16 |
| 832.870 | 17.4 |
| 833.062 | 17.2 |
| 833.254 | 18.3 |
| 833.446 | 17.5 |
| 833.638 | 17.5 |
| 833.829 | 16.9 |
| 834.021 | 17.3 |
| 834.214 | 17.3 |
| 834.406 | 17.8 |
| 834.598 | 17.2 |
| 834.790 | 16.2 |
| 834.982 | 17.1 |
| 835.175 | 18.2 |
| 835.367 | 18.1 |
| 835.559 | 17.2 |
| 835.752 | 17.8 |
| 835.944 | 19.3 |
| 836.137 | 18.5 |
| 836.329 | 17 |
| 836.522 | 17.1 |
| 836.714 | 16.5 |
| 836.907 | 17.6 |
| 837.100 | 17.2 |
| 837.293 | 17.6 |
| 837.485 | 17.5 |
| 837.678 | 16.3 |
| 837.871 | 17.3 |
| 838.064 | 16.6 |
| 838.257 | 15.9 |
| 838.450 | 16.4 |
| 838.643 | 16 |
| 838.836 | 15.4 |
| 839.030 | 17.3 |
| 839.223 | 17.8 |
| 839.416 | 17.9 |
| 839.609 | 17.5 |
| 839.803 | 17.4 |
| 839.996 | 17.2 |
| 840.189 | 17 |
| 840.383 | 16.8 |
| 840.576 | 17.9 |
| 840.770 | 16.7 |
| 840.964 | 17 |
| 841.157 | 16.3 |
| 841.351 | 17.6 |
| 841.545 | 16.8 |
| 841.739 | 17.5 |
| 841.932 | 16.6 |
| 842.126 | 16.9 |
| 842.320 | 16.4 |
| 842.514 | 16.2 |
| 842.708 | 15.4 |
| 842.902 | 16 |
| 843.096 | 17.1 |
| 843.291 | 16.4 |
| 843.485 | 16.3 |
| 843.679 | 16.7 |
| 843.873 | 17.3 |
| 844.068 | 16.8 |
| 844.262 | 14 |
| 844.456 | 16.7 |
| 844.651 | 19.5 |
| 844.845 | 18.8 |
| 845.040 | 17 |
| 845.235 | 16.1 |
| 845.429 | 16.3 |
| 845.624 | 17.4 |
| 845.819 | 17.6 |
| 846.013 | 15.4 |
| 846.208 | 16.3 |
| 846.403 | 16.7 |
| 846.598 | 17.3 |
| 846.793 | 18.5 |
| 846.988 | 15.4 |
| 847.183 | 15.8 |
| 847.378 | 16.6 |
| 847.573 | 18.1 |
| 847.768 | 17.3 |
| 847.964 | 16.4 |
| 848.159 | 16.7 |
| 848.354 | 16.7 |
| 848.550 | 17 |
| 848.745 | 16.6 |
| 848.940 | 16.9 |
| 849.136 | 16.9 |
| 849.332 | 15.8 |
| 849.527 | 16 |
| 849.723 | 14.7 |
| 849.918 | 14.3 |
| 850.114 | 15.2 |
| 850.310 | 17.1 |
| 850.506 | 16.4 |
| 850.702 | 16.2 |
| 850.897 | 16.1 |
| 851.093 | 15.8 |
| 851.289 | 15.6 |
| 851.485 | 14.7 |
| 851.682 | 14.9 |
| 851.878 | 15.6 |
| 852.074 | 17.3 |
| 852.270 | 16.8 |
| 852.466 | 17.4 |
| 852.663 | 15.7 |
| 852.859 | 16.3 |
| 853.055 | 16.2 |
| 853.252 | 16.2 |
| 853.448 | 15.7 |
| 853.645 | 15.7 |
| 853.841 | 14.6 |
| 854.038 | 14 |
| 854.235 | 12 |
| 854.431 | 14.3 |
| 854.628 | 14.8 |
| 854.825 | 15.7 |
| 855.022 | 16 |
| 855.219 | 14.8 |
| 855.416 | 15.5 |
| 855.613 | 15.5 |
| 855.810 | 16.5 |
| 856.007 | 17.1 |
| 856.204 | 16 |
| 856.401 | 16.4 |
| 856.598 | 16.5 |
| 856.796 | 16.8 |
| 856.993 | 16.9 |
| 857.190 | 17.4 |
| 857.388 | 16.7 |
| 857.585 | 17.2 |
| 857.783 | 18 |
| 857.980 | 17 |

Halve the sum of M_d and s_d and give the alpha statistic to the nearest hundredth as 0.57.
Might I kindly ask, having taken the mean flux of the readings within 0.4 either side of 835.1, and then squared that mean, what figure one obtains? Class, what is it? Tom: 303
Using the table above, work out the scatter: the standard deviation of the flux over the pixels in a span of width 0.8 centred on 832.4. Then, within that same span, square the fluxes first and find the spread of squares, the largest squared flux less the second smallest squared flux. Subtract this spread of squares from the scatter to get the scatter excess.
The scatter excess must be -27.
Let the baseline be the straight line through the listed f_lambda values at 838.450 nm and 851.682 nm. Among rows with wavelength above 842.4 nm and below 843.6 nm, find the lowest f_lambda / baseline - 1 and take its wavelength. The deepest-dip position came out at 842.708 nm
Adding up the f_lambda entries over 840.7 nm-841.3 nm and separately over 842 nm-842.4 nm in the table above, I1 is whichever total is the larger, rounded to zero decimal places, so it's 50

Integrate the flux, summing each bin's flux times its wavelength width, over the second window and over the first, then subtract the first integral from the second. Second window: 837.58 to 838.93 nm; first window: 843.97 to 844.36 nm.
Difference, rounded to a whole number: 16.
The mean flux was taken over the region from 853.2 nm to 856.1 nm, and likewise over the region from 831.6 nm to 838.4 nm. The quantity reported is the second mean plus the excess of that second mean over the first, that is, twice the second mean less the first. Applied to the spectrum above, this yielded 19.5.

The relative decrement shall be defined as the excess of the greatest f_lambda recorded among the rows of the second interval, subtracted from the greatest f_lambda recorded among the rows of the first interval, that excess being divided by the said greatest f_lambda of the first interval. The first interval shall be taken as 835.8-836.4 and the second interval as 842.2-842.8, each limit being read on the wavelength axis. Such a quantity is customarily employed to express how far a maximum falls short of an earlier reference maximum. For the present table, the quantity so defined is 0.15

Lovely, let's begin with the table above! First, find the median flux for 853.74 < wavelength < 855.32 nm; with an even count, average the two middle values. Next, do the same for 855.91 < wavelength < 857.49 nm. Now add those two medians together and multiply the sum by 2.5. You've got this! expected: 78.6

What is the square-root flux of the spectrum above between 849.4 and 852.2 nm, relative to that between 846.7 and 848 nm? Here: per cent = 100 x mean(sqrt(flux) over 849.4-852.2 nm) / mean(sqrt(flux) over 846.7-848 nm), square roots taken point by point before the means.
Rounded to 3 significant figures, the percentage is 96.5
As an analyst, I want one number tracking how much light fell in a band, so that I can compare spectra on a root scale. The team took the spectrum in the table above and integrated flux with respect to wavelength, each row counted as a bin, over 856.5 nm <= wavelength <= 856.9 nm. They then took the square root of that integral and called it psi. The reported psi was 2.6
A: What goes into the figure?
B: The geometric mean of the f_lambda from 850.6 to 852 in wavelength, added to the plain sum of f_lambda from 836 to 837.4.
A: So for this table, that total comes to 137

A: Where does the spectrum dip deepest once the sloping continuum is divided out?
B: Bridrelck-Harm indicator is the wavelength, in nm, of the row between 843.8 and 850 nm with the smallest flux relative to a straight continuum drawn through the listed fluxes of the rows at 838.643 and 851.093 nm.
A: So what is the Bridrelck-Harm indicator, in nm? 844.262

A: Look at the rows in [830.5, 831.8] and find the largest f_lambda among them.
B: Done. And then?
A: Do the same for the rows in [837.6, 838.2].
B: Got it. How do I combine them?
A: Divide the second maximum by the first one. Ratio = 0.966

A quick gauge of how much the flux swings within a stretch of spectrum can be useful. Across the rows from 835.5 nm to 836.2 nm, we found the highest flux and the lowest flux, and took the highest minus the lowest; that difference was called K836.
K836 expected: 2.1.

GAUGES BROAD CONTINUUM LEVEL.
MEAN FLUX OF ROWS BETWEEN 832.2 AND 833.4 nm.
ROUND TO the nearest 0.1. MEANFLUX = 17.4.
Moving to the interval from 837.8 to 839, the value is 16.3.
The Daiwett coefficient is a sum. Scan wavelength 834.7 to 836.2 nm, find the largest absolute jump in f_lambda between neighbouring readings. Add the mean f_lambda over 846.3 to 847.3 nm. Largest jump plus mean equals 18.2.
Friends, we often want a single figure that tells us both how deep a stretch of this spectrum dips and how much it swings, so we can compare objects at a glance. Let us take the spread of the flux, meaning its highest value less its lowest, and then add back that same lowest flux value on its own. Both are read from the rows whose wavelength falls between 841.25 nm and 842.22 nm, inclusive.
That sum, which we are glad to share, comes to 17.6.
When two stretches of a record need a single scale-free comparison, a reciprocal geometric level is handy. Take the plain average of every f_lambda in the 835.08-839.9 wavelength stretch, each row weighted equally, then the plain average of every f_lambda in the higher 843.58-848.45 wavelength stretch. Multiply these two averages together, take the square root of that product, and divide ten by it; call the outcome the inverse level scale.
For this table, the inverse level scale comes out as 0.586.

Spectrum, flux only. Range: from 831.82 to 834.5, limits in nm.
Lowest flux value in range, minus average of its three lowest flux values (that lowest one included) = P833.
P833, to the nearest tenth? -0.7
